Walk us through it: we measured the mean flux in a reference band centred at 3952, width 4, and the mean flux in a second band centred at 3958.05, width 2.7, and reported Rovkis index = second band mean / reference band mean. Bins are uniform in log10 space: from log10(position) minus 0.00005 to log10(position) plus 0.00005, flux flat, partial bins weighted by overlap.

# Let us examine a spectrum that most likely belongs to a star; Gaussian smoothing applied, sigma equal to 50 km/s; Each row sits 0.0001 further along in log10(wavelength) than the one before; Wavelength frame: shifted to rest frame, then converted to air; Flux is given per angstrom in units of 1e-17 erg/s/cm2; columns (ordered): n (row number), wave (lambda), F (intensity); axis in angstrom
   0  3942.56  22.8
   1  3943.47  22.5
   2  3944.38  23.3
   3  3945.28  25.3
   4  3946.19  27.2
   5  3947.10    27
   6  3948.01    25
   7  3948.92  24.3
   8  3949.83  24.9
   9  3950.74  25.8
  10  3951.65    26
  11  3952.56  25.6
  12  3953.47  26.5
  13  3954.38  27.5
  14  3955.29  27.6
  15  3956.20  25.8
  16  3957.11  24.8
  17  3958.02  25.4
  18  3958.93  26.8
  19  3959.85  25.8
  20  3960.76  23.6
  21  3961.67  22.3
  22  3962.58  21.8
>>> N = 0.99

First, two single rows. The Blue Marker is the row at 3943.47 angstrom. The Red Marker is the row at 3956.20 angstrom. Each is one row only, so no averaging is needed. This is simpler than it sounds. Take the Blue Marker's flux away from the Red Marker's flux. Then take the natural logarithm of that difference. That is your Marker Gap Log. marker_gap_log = 1.2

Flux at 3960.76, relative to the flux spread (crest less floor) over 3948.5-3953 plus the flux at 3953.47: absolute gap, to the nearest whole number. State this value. 5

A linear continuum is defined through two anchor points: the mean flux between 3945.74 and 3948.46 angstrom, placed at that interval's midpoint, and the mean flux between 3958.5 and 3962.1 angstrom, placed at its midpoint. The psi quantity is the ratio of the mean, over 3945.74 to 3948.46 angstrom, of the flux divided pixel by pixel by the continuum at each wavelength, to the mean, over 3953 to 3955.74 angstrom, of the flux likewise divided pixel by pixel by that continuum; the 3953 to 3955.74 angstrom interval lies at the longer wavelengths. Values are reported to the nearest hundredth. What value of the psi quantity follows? 0.93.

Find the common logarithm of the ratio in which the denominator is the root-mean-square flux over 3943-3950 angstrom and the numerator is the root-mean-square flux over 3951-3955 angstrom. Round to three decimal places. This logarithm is 0.024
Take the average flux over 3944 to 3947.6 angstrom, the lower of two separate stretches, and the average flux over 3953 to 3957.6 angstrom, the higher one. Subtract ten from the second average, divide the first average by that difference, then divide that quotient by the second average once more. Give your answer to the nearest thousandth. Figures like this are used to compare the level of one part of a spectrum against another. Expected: 0.059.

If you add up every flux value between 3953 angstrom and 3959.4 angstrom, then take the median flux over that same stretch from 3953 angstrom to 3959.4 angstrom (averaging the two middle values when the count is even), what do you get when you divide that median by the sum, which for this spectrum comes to 0.14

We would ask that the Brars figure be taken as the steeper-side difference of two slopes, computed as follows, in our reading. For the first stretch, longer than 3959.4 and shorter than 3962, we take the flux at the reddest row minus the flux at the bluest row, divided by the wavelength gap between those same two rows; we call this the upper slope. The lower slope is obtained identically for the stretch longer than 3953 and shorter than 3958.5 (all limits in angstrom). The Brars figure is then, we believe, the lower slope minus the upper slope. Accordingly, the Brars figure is 1.7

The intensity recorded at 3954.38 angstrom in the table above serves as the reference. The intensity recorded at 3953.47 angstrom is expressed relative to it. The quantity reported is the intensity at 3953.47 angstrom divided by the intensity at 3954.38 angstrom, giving 0.96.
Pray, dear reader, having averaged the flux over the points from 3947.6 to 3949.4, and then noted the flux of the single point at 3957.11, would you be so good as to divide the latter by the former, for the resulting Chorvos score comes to 1.01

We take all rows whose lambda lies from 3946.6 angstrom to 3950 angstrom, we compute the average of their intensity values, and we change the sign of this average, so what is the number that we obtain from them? -25.3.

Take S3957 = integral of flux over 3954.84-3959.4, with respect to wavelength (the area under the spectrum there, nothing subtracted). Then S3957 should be 119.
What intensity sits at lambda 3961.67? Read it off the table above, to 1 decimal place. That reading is 22.3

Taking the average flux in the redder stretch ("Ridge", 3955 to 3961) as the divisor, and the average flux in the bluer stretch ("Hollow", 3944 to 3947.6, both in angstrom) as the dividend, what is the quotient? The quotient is 1.00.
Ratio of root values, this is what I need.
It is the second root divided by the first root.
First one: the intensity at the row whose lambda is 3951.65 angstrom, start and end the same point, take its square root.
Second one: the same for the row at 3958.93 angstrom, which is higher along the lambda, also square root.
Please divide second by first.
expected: 1.02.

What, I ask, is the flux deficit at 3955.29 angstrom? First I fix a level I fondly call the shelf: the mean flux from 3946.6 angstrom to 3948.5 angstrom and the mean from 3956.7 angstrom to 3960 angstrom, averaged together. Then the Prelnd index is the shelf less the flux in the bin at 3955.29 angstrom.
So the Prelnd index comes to -1.8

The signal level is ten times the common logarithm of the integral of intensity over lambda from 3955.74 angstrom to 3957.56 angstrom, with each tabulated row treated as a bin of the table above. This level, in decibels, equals 17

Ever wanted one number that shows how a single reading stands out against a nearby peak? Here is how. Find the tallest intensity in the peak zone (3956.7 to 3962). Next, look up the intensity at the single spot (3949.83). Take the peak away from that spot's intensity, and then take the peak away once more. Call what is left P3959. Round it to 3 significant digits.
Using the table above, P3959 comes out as -28.7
